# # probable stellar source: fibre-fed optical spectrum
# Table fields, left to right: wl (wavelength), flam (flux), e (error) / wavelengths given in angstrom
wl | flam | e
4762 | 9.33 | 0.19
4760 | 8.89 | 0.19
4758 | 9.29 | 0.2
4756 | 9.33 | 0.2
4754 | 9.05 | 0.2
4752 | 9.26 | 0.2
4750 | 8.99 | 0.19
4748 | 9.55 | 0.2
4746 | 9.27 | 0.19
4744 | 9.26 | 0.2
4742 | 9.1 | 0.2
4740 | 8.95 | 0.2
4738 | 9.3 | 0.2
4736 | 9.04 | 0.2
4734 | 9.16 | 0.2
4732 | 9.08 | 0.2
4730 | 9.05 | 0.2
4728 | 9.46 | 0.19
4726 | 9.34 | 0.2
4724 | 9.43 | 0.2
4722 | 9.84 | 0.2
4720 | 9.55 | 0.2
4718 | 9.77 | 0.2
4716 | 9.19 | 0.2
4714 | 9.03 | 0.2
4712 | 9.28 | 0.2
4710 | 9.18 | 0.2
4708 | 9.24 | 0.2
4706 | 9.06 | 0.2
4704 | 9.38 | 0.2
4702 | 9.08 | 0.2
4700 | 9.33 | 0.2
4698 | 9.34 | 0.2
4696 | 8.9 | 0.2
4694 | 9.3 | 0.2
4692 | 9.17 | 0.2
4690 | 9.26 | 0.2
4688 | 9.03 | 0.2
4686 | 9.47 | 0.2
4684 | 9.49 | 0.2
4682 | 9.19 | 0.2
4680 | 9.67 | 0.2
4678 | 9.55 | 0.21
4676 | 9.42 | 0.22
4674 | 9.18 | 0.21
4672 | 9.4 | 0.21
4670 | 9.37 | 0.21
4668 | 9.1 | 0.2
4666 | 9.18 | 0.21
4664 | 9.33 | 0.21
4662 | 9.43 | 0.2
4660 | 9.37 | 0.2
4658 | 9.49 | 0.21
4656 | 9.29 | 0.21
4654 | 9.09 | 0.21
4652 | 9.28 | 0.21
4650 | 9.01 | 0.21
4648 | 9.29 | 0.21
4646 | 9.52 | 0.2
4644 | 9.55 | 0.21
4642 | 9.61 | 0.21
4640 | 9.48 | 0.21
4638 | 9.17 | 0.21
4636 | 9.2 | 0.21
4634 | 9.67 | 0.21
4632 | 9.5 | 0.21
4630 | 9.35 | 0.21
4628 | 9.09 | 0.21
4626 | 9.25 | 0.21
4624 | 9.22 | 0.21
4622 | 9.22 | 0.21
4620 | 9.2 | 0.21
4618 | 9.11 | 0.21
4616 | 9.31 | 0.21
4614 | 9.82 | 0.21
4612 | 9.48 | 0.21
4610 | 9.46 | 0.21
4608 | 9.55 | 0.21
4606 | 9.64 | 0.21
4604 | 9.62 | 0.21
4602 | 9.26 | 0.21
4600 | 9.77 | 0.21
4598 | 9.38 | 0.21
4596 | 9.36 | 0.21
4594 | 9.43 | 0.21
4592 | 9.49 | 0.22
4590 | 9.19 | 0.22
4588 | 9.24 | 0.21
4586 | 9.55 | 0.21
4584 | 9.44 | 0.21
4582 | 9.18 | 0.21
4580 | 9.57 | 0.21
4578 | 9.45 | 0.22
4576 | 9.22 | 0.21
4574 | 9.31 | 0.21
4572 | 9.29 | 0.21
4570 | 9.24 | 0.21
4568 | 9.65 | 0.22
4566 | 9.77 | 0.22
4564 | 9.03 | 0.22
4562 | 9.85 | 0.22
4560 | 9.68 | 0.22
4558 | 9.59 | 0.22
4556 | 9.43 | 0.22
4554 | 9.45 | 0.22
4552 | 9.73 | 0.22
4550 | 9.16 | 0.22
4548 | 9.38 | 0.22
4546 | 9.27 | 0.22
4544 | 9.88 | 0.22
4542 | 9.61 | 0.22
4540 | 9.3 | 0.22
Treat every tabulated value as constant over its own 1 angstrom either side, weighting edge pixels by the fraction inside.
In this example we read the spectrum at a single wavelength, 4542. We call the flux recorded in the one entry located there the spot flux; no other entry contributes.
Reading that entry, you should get 9.61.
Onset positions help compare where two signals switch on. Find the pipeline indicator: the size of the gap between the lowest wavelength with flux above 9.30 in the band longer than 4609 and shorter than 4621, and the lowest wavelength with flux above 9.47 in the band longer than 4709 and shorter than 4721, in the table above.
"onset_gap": 108 angstrom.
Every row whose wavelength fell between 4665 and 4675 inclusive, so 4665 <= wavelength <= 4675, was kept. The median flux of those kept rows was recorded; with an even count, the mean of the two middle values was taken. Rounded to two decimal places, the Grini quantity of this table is 9.18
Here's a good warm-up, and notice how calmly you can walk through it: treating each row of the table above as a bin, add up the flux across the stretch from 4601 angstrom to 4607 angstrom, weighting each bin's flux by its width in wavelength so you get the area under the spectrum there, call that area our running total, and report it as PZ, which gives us 57.0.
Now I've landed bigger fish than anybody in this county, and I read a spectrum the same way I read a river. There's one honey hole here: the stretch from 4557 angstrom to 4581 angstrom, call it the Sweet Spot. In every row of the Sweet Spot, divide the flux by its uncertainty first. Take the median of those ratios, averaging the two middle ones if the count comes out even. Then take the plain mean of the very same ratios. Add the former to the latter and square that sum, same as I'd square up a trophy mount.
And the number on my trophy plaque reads 7725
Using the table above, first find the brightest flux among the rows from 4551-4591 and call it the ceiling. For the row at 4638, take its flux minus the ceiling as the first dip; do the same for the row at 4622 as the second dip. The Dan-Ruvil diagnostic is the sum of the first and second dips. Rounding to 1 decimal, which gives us -1.3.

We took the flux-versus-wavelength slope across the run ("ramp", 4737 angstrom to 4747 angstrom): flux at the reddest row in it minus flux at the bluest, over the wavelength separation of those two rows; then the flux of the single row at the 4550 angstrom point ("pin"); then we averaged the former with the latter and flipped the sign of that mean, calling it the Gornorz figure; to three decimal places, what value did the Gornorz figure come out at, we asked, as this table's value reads -4.578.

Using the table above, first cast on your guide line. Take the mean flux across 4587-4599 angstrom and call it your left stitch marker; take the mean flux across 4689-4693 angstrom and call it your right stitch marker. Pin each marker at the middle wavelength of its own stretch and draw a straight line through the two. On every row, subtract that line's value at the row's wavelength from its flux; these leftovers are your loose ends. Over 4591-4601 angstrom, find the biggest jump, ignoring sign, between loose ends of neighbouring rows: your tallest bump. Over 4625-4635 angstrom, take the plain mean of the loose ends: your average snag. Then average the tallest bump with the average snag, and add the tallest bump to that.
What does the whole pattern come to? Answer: 0.63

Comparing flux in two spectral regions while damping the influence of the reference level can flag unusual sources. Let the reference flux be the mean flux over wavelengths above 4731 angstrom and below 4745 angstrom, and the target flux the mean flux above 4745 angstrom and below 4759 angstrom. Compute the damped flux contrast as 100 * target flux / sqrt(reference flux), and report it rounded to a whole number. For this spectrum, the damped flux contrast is 306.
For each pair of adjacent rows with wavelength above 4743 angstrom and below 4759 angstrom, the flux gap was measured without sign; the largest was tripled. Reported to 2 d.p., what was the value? 1.68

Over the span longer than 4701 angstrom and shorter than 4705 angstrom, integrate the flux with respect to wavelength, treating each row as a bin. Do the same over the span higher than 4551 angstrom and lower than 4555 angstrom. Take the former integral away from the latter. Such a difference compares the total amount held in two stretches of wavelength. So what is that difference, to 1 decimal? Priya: 1.4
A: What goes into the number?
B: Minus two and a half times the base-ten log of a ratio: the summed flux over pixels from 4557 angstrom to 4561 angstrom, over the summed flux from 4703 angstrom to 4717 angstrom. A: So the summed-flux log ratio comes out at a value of 1.3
